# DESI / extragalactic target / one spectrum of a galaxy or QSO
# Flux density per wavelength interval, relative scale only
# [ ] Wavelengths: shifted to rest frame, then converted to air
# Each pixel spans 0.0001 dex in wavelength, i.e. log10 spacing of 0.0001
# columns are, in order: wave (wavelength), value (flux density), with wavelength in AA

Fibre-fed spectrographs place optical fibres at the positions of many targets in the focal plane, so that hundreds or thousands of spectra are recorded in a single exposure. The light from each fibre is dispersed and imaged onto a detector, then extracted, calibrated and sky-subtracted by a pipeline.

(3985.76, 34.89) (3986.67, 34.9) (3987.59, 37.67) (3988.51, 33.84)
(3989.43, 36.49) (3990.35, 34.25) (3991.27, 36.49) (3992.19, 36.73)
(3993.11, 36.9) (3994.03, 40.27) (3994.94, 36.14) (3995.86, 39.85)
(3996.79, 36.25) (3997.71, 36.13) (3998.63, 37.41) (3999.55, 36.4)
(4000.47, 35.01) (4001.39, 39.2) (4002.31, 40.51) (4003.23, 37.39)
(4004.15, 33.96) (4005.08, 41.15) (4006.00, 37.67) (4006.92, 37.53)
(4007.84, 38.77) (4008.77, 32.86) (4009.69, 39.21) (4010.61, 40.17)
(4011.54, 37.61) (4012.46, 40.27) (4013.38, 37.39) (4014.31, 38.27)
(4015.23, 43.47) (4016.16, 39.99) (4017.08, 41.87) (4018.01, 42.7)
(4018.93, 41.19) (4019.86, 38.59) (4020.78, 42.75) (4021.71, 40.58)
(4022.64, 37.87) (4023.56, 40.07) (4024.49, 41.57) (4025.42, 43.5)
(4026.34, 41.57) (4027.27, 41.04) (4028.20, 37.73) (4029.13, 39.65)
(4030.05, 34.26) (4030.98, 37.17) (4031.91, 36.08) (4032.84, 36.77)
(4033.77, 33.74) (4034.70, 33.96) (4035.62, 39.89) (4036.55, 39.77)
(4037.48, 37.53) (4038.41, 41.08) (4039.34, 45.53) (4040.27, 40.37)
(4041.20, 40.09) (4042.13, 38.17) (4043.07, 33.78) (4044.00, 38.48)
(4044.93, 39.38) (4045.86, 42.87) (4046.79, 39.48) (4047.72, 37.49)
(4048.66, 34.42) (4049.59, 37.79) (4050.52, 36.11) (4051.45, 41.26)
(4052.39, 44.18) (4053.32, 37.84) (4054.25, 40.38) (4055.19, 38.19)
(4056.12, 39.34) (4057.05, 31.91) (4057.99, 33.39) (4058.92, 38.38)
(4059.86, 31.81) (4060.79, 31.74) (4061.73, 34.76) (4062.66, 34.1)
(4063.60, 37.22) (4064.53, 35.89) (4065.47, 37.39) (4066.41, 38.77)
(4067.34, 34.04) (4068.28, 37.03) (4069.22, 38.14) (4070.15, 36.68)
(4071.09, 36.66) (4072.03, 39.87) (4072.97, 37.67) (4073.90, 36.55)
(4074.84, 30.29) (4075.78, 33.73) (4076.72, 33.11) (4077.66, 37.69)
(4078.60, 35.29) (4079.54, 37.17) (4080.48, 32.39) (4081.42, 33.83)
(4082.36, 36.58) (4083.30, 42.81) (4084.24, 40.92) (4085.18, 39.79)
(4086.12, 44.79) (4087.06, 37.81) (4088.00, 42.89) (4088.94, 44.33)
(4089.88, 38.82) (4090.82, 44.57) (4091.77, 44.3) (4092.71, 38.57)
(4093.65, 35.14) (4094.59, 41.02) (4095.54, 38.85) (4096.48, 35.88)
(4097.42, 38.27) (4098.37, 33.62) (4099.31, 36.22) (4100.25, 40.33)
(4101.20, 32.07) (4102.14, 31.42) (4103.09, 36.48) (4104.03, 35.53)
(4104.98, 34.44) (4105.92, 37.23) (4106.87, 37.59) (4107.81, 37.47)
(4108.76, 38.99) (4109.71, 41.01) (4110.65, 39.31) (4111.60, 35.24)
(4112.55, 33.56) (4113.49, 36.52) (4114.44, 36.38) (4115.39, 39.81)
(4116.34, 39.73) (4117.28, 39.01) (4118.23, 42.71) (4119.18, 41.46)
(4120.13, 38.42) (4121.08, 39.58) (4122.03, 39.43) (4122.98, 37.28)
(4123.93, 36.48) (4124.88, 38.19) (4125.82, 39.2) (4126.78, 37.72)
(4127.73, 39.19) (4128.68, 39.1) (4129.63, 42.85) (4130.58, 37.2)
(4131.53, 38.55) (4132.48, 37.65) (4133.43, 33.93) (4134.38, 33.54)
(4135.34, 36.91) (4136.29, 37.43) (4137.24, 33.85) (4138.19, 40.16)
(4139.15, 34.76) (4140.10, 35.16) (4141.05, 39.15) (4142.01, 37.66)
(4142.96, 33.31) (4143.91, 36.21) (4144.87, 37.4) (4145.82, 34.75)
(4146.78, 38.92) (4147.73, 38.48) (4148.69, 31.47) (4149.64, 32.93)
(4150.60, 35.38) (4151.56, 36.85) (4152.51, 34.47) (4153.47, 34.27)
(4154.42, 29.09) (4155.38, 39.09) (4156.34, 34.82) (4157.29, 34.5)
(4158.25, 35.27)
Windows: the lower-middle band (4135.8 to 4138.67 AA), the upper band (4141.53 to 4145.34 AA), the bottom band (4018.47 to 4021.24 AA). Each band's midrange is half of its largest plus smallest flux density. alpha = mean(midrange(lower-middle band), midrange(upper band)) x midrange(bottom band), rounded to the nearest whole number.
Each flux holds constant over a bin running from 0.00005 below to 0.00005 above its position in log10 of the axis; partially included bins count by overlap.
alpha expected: 1474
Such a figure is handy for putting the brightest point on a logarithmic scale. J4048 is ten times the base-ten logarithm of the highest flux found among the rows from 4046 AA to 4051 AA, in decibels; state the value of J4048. 16.0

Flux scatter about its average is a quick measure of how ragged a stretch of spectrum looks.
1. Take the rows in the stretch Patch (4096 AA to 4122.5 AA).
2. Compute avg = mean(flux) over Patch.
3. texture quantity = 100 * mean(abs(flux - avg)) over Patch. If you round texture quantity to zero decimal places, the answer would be 227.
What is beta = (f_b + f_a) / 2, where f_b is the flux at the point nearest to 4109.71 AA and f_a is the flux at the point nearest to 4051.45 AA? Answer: 41.1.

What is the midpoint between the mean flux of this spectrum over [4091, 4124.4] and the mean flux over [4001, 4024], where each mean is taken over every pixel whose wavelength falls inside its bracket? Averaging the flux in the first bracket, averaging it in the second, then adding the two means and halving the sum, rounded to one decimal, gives 38.5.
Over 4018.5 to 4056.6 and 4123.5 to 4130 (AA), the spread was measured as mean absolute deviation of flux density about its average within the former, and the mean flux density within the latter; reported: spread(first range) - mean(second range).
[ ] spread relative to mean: -36.7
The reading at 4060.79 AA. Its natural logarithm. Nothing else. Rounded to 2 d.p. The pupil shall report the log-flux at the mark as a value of 3.46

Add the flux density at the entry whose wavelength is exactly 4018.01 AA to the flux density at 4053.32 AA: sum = 81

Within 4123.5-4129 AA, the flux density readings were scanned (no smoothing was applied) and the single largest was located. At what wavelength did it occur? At 4125.82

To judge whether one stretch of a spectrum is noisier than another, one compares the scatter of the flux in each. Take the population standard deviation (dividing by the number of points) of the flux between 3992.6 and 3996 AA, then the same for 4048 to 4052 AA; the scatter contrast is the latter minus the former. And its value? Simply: 0.73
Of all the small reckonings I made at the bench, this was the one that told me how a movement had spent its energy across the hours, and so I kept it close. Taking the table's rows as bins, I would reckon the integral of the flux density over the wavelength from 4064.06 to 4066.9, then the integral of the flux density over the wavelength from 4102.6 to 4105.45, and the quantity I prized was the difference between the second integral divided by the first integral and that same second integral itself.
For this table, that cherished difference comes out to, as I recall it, -100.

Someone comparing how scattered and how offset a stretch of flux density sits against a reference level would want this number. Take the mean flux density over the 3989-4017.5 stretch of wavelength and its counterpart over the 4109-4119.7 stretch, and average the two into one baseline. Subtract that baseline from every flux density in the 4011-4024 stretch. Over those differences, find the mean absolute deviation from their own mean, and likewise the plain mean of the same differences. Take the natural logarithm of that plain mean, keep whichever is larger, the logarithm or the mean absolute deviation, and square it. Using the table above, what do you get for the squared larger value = 3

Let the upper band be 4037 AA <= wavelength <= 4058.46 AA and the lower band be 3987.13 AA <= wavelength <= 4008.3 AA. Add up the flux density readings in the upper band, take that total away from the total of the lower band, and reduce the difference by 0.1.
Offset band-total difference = -33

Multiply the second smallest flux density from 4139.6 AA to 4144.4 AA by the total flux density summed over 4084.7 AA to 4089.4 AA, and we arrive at 7370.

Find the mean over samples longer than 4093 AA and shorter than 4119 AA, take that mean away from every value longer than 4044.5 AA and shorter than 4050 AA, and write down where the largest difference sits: 4045.86 AA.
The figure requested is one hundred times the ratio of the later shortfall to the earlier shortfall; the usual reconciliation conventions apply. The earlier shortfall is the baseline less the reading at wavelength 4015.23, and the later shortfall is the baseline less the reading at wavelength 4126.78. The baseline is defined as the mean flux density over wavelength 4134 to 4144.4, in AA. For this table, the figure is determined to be 21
